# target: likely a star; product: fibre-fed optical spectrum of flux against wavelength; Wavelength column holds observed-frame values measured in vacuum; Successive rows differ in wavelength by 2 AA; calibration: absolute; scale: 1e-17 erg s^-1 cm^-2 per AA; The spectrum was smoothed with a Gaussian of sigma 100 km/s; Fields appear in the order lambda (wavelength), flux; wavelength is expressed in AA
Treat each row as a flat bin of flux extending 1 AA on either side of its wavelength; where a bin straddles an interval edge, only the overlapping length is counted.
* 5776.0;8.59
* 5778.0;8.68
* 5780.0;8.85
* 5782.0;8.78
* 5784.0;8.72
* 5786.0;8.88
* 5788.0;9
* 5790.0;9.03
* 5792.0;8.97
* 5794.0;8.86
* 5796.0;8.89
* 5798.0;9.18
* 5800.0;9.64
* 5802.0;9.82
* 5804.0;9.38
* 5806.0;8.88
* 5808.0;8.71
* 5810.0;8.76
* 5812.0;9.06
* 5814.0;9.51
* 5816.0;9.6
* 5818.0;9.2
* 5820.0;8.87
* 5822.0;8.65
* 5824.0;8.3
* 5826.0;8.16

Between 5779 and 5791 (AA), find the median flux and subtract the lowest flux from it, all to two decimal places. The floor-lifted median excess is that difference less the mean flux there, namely -8.73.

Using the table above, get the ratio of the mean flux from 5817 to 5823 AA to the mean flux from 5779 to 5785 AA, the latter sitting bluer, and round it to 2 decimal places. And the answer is 1.01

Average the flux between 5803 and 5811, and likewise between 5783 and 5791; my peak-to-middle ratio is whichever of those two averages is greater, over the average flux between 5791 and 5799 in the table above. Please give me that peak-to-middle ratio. 1.00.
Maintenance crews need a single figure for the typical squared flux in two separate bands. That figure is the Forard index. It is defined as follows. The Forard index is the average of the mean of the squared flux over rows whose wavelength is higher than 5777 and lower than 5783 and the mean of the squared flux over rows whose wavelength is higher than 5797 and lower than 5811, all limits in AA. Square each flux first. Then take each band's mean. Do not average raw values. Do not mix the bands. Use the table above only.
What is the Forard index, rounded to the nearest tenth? 80.8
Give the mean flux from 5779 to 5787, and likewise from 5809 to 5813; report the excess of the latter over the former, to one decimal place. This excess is 0.1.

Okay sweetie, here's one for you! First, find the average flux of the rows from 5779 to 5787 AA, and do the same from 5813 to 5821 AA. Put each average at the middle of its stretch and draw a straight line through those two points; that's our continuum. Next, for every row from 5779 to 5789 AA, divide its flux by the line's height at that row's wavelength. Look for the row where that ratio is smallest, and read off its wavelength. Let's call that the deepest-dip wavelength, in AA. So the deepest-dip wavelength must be 5784.0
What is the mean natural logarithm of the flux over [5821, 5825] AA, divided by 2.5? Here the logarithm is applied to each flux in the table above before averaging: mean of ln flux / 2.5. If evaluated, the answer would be 0.855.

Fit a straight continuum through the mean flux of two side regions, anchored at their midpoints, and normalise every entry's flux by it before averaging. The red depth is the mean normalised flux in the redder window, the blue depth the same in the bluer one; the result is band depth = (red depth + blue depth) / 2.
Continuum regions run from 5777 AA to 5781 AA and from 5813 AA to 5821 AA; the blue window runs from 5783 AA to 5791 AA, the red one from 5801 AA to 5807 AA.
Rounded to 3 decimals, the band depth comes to 1.015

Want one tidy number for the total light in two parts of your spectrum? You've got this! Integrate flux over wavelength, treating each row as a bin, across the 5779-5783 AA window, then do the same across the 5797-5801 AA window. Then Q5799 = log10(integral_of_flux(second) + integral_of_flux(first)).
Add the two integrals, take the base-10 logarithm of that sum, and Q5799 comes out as 1.86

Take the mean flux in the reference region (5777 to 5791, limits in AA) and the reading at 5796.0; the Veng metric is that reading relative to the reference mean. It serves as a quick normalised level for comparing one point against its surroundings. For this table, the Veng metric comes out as 1.00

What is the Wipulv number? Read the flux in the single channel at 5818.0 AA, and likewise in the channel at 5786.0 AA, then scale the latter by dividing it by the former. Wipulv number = 0.97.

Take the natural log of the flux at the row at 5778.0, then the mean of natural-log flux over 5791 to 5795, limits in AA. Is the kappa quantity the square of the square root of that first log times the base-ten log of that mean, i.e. 0.735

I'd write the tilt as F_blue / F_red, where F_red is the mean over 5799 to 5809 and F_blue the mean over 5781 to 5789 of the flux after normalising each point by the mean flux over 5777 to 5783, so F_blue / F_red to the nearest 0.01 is 0.95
